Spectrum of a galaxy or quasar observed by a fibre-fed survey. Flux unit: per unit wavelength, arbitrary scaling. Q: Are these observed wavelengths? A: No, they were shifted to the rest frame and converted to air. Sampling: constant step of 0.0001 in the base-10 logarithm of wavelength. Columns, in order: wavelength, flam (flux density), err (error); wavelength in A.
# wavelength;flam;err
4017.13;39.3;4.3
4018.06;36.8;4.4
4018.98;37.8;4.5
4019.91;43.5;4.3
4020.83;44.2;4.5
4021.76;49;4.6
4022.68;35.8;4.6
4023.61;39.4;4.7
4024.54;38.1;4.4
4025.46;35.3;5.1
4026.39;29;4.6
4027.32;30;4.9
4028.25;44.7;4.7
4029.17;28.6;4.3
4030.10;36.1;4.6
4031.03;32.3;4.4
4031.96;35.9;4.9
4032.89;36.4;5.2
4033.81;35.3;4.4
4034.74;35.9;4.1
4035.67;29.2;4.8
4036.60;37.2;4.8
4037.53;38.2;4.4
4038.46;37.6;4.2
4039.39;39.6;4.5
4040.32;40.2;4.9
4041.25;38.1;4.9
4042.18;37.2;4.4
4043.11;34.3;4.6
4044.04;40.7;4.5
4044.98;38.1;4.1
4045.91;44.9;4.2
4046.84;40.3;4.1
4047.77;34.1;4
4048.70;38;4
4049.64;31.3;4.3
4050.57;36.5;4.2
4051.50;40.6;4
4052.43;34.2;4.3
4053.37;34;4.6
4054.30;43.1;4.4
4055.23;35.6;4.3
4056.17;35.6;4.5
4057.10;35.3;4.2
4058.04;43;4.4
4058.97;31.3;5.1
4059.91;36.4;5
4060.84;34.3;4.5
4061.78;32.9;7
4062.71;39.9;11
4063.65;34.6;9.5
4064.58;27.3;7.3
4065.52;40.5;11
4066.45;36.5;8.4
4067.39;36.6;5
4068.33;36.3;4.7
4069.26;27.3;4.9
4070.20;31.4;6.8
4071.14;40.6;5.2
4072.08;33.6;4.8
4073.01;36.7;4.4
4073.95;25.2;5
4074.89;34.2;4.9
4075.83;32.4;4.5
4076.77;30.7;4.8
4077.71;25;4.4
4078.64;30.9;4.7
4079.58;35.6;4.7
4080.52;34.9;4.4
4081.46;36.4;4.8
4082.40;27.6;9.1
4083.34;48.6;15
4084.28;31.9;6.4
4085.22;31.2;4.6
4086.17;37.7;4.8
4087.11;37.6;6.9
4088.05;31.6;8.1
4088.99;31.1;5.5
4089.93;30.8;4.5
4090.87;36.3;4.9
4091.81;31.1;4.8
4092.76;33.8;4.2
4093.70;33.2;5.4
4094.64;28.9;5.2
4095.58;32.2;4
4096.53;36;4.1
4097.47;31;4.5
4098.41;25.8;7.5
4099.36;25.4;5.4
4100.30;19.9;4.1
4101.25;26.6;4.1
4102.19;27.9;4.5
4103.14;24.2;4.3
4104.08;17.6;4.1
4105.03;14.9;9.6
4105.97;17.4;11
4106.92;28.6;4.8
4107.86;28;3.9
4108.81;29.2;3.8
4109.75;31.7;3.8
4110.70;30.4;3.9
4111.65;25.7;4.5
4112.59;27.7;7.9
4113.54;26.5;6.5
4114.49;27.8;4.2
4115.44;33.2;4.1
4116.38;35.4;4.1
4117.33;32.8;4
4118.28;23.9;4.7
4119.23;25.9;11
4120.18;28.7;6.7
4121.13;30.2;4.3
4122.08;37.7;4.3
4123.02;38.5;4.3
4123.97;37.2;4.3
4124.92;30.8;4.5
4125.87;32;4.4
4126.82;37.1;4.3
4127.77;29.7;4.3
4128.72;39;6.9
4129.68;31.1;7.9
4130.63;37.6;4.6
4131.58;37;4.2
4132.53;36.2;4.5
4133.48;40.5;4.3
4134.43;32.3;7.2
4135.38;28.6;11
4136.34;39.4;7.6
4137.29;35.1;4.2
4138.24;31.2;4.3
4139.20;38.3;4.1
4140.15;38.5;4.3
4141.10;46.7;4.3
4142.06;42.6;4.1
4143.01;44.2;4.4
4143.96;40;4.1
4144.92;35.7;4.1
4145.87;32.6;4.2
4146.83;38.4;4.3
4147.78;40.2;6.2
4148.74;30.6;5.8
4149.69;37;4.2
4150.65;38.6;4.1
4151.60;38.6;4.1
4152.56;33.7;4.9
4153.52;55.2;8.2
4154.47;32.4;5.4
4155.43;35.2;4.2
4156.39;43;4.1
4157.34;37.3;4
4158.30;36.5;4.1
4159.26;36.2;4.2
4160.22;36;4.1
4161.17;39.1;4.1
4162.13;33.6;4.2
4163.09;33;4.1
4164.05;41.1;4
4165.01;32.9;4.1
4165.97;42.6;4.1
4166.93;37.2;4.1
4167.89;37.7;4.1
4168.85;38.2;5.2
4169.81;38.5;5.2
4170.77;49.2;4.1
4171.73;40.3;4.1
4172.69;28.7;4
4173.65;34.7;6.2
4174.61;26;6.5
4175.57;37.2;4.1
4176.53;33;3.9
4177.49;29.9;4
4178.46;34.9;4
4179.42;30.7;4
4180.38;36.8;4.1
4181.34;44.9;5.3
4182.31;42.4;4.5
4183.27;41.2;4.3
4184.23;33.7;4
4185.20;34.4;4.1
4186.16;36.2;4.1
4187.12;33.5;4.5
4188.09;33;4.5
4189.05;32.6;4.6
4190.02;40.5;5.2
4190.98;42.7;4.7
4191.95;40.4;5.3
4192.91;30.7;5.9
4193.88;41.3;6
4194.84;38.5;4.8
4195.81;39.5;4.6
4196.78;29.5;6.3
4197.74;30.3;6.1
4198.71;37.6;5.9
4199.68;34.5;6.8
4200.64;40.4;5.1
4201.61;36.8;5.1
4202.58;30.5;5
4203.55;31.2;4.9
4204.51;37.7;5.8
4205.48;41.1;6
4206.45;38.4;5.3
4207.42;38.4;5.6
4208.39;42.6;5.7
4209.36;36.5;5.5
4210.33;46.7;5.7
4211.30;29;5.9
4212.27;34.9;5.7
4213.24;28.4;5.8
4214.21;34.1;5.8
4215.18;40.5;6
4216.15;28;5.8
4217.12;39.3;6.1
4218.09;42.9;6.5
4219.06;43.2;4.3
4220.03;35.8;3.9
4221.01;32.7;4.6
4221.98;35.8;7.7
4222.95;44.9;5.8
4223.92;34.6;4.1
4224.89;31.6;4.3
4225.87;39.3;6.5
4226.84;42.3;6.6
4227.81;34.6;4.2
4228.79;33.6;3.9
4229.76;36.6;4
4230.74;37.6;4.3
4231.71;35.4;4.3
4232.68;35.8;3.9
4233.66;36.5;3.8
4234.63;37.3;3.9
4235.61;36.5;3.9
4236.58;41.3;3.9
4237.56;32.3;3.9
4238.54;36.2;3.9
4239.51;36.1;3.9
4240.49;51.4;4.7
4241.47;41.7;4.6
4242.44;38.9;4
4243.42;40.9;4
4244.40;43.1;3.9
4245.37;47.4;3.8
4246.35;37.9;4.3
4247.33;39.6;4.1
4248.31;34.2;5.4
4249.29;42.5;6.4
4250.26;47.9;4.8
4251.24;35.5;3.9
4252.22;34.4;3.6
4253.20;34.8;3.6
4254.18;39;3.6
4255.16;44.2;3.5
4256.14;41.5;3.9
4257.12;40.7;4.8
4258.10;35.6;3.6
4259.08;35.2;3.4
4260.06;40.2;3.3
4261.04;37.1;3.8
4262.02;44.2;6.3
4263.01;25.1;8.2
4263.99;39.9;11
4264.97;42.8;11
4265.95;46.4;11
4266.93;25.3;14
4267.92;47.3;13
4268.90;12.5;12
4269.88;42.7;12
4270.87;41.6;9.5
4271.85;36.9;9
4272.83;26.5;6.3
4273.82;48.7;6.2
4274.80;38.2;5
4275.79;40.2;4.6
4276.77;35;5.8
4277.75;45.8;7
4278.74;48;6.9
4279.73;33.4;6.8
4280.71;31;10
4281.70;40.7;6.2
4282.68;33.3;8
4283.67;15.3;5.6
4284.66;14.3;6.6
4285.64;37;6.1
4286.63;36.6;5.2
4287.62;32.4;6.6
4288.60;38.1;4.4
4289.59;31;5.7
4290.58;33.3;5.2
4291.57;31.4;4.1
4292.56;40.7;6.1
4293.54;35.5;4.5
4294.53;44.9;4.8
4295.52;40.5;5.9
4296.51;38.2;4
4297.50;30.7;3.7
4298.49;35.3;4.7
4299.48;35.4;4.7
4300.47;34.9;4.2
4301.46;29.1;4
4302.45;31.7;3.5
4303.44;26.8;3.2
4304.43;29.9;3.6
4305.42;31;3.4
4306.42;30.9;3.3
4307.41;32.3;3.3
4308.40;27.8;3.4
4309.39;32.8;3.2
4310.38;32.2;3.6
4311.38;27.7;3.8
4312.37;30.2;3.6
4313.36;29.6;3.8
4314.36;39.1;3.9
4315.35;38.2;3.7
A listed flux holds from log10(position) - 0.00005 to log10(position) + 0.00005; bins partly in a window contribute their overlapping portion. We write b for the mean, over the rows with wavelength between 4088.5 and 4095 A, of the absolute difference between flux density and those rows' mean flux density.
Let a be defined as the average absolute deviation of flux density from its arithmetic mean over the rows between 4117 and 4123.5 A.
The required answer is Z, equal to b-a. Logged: -2.5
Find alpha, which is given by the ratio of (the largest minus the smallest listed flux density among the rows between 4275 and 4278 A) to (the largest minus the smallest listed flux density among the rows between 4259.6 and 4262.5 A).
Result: 1.52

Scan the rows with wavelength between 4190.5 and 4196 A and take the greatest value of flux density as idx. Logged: 42.7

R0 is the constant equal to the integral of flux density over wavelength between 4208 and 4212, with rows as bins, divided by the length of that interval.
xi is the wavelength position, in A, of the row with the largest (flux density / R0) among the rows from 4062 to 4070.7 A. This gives 4065.52 A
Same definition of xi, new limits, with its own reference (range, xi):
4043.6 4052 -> 4045.91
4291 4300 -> 4294.53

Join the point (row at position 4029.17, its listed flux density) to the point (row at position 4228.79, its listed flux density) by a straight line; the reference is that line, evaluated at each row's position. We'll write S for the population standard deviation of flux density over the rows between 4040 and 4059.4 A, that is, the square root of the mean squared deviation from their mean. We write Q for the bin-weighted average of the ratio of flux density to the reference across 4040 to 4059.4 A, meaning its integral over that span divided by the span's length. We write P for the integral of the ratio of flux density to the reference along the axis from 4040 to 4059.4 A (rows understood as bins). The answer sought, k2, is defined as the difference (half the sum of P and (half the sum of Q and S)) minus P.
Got -11.2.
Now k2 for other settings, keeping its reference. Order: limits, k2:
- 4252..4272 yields -8.6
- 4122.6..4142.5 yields -10.1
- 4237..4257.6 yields -10.6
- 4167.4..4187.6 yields -9.7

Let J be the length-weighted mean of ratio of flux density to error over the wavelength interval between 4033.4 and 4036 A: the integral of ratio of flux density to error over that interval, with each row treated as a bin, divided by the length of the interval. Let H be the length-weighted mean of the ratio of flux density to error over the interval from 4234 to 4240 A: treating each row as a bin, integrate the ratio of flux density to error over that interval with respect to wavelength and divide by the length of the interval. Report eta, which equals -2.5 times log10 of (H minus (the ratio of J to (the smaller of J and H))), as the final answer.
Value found -2.31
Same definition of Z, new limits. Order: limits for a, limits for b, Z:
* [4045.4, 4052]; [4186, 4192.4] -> 0.2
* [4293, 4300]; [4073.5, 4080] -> -0.3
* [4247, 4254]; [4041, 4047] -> -1.7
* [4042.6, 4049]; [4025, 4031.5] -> 1.4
